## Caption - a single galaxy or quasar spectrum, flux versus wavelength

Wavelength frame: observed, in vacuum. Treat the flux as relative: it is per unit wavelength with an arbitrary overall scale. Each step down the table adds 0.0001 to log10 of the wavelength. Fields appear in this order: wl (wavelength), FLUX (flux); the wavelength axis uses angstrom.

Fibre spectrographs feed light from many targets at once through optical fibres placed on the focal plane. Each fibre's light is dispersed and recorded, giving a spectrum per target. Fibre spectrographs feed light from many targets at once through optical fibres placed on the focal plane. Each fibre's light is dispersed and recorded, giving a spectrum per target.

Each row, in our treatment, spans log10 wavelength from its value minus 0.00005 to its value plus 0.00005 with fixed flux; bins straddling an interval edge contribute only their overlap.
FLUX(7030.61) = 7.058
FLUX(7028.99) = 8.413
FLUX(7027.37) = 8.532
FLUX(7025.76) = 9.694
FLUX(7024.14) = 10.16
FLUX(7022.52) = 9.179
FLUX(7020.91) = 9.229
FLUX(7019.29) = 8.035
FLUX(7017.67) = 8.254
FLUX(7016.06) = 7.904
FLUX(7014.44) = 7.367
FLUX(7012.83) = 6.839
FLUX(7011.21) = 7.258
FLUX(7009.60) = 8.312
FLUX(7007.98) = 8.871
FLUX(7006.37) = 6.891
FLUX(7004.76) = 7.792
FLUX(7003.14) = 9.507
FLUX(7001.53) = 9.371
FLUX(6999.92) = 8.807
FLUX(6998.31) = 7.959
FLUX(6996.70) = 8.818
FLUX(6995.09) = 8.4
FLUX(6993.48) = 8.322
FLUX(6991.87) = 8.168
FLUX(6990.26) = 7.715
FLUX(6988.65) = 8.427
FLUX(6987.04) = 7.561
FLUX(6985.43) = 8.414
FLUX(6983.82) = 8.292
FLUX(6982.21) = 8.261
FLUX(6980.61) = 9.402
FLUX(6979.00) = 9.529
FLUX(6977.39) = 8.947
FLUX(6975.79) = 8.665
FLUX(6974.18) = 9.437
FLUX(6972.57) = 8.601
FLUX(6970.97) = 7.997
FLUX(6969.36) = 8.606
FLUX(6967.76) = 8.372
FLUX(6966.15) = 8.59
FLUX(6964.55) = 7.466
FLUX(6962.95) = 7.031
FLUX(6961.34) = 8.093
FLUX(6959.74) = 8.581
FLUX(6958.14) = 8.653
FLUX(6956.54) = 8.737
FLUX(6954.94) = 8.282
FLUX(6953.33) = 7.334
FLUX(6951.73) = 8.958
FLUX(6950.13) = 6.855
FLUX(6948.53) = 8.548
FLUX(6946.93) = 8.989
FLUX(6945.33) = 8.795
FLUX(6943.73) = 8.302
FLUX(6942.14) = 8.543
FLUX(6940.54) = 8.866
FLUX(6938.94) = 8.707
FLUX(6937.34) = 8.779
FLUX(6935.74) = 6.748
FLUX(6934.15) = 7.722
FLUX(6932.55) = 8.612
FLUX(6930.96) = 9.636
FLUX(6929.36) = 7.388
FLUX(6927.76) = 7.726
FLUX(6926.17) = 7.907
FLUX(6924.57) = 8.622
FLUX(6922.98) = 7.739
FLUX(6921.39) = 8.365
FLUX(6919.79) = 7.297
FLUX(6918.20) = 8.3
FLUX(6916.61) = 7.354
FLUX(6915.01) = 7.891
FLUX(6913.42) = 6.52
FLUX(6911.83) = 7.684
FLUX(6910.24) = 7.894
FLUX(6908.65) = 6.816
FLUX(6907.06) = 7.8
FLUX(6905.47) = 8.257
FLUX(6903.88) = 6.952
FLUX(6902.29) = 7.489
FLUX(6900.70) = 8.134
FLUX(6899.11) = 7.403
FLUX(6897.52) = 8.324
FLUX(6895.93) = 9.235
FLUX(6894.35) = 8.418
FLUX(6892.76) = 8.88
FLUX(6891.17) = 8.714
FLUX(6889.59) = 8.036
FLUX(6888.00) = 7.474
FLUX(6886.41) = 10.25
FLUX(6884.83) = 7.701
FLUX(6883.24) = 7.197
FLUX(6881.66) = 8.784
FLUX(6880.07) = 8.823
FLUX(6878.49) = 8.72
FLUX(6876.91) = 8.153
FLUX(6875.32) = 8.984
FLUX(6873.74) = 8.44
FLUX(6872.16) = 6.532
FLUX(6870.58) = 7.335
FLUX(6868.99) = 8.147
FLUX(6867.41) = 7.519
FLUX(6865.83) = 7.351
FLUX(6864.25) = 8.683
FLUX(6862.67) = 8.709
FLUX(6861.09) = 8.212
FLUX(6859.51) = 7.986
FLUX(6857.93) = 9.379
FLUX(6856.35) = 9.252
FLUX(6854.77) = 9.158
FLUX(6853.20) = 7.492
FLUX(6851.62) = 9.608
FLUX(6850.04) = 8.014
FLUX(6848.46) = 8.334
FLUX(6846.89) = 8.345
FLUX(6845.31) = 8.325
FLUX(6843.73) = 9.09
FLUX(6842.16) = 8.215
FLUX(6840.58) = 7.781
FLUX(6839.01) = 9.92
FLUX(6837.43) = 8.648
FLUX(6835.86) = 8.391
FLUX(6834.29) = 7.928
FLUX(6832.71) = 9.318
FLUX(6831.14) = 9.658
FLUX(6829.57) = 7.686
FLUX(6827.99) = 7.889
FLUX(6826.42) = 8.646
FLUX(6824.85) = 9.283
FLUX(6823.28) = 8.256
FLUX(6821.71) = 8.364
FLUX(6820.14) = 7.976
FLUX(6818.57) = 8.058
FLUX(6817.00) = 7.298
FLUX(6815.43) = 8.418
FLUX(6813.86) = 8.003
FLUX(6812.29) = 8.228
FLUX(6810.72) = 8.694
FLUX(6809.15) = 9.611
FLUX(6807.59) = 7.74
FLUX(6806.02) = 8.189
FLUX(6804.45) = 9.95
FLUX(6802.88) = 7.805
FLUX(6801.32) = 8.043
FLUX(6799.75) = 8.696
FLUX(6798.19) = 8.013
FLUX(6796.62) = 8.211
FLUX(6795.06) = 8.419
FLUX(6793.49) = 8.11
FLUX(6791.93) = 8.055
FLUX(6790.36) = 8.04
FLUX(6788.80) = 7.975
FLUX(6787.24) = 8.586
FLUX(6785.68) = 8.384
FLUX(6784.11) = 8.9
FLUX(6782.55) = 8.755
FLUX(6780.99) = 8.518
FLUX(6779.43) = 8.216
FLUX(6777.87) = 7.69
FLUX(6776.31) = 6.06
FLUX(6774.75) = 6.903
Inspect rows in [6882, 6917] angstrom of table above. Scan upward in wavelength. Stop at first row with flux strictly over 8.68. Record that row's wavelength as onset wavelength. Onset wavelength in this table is 6886.41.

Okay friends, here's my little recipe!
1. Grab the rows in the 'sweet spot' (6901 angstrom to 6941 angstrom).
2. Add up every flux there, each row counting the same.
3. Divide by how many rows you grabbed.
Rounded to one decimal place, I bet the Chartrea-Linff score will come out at 7.9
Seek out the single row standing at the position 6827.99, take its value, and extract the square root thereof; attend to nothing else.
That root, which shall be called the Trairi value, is 2.81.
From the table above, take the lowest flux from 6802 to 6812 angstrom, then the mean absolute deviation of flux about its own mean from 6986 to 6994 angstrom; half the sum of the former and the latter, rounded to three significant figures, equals 4.03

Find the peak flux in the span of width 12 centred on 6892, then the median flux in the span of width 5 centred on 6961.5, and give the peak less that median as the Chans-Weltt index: 2.2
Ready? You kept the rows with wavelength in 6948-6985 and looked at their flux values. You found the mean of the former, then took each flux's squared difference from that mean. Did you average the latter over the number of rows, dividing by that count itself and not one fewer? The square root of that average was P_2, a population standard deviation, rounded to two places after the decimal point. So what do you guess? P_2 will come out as 0.69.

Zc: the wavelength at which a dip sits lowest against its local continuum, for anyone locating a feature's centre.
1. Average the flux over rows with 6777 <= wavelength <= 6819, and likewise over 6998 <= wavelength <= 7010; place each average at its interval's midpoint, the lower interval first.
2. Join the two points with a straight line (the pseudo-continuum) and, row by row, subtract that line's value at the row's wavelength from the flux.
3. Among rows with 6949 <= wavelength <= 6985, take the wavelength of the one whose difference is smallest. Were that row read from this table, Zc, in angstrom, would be 6950.13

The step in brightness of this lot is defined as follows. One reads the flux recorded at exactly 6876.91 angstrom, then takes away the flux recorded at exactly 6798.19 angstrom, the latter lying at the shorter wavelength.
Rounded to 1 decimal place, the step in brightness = 0.1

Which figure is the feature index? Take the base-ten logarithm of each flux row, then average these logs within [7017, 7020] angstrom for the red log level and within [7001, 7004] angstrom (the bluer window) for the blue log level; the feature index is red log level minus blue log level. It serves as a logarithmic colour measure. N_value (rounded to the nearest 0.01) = -0.06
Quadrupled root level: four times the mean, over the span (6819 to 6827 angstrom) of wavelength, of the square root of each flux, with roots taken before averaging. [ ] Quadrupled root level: 11.7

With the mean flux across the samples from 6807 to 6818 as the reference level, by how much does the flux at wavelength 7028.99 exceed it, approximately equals 0.1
